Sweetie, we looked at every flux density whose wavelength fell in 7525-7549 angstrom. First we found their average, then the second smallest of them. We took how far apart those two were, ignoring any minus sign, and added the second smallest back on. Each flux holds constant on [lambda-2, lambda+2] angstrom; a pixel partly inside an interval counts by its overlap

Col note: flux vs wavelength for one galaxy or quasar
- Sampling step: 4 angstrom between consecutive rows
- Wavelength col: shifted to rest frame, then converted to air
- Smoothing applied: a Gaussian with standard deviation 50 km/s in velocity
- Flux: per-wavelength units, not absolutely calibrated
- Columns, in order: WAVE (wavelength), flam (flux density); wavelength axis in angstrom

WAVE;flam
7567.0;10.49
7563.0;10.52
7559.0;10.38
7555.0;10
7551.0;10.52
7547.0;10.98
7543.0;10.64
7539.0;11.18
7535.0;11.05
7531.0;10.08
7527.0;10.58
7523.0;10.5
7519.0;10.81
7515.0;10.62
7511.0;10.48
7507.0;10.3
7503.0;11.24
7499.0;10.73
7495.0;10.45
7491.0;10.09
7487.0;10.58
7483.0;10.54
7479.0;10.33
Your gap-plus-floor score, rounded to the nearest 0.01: 10.75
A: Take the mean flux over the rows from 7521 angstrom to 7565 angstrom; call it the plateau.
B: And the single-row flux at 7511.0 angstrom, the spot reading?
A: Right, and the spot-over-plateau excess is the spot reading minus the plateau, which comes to -0.1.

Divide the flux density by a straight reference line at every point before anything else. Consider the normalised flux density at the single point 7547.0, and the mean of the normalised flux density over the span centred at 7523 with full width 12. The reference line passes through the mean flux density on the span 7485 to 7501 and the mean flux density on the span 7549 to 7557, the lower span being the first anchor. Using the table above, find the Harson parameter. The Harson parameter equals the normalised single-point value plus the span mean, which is 2.09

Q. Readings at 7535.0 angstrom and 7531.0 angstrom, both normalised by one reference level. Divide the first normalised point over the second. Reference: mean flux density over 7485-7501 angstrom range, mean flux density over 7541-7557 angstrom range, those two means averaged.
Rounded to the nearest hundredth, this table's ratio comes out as 1.10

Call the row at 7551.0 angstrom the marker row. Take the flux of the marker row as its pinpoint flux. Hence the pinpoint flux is 10.52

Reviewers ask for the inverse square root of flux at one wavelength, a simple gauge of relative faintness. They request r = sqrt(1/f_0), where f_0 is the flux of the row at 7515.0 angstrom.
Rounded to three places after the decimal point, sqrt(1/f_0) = 0.307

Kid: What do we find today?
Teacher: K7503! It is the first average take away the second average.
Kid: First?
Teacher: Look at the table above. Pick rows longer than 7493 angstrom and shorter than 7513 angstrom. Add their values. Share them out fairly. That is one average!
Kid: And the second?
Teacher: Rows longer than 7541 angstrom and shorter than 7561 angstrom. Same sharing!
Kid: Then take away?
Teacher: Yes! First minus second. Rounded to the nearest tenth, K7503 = 0.1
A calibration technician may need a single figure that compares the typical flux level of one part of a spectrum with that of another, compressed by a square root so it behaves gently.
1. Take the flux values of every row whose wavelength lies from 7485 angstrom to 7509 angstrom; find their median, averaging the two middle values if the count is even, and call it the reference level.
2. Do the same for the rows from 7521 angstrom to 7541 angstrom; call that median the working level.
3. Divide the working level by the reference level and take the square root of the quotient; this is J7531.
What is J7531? 1.00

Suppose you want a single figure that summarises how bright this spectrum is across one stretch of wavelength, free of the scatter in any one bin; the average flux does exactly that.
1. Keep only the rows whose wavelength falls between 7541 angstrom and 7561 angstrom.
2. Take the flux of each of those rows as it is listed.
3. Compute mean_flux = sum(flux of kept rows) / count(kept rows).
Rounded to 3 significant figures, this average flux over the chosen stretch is 10.5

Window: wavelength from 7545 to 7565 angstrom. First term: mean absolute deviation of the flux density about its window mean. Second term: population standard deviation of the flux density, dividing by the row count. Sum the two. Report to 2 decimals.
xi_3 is 0.55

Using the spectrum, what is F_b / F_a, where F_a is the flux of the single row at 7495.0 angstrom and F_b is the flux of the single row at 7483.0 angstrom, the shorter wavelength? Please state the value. 1.01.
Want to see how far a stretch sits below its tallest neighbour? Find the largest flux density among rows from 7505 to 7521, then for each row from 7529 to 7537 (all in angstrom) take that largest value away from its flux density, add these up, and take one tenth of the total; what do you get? -0.049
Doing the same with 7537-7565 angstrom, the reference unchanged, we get -0.145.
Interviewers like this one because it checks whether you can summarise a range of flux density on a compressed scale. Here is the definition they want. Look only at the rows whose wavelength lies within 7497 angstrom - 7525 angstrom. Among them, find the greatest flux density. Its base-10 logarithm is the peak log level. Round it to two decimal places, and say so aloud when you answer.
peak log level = 1.05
